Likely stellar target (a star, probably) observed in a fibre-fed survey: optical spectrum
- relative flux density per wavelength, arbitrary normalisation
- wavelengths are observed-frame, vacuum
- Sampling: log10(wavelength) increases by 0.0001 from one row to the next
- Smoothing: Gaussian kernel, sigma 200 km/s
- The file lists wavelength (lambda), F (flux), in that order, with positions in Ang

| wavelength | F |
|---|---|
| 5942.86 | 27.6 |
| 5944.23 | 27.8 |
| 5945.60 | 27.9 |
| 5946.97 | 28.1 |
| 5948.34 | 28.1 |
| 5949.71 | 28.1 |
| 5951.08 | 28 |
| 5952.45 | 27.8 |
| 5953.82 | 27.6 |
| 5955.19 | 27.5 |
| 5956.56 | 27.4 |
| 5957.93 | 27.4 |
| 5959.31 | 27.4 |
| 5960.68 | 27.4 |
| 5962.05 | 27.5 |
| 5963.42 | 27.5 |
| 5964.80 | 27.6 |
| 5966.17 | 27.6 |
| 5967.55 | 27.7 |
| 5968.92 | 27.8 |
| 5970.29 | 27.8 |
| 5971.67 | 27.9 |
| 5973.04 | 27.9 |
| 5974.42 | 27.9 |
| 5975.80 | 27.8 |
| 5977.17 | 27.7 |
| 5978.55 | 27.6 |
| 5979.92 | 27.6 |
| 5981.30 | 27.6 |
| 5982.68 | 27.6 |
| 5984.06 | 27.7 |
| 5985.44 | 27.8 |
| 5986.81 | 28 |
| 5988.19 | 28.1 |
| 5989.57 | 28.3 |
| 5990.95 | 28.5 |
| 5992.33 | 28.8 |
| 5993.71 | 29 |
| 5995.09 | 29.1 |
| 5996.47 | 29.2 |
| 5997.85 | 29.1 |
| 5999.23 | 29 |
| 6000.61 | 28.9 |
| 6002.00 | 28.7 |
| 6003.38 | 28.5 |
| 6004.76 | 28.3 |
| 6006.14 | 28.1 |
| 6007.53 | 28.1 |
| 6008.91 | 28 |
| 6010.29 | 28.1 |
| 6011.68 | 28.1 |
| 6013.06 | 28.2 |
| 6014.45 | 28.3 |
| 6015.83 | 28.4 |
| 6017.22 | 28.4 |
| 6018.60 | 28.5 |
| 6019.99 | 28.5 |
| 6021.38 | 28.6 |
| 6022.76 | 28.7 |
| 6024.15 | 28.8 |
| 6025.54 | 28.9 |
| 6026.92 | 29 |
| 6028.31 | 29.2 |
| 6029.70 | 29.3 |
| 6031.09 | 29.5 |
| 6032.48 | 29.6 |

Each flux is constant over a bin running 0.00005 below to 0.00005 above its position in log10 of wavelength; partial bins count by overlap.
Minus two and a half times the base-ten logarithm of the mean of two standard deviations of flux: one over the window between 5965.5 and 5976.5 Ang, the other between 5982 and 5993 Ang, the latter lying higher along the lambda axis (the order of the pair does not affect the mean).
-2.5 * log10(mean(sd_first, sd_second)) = 1.5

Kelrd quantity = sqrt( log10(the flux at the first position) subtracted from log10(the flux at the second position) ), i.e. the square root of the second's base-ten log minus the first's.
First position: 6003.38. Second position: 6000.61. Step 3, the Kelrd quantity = 0.08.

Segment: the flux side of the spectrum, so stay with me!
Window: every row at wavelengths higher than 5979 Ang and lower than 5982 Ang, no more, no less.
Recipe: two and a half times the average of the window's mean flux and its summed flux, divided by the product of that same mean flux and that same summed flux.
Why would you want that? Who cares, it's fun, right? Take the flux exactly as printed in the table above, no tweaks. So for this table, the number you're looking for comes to 0.0679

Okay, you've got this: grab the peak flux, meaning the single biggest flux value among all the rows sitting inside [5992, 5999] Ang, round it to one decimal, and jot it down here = 29.2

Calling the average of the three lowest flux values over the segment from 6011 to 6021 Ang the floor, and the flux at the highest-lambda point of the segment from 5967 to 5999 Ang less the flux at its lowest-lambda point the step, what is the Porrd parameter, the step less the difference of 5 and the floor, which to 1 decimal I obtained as 24.6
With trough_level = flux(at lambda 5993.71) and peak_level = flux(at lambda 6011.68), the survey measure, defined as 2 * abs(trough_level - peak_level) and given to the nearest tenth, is 1.8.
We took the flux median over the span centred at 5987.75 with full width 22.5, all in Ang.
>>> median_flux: 28.05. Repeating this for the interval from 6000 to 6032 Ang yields 28.50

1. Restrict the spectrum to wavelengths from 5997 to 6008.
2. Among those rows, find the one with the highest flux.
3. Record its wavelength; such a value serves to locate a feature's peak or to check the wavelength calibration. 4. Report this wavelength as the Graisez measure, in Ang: 5997.85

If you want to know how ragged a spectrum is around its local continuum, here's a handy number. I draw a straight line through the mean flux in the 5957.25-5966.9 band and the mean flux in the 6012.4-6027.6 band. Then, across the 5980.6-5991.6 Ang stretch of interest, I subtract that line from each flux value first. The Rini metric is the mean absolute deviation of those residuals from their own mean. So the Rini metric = 0.22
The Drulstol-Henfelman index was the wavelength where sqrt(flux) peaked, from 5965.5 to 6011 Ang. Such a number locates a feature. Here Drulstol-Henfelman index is 5996.47 Ang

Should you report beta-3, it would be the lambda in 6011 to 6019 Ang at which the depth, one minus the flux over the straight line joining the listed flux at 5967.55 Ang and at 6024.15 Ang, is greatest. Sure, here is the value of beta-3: 6011.68 Ang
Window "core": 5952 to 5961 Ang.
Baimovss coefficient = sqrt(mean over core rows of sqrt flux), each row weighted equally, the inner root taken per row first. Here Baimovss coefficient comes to 2.290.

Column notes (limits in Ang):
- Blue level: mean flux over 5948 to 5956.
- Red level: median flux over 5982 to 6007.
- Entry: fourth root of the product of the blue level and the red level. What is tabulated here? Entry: 5.308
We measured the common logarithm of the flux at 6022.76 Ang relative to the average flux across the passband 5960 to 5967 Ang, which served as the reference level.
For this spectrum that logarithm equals 0.018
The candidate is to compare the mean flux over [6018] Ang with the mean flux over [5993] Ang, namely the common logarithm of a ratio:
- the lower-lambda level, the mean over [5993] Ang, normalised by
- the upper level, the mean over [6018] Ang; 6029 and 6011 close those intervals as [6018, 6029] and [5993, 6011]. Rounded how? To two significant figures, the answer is -0.0023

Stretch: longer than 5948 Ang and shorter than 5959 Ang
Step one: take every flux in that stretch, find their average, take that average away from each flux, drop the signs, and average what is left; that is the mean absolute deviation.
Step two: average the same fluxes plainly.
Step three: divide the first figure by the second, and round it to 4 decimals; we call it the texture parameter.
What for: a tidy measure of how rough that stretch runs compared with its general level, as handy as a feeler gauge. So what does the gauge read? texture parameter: 0.0095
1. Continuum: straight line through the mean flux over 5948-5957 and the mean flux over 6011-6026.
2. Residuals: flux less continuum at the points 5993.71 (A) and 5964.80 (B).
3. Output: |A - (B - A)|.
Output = 1.9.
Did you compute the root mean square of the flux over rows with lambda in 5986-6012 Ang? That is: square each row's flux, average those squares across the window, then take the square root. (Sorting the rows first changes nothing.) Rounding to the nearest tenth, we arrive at 28.5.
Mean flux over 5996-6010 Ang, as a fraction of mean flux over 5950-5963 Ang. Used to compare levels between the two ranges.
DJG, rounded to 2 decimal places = 1.04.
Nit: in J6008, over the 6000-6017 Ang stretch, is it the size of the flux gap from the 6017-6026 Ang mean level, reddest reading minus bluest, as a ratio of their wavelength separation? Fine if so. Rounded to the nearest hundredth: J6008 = 0.00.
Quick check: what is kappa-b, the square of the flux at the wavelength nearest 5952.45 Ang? 773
